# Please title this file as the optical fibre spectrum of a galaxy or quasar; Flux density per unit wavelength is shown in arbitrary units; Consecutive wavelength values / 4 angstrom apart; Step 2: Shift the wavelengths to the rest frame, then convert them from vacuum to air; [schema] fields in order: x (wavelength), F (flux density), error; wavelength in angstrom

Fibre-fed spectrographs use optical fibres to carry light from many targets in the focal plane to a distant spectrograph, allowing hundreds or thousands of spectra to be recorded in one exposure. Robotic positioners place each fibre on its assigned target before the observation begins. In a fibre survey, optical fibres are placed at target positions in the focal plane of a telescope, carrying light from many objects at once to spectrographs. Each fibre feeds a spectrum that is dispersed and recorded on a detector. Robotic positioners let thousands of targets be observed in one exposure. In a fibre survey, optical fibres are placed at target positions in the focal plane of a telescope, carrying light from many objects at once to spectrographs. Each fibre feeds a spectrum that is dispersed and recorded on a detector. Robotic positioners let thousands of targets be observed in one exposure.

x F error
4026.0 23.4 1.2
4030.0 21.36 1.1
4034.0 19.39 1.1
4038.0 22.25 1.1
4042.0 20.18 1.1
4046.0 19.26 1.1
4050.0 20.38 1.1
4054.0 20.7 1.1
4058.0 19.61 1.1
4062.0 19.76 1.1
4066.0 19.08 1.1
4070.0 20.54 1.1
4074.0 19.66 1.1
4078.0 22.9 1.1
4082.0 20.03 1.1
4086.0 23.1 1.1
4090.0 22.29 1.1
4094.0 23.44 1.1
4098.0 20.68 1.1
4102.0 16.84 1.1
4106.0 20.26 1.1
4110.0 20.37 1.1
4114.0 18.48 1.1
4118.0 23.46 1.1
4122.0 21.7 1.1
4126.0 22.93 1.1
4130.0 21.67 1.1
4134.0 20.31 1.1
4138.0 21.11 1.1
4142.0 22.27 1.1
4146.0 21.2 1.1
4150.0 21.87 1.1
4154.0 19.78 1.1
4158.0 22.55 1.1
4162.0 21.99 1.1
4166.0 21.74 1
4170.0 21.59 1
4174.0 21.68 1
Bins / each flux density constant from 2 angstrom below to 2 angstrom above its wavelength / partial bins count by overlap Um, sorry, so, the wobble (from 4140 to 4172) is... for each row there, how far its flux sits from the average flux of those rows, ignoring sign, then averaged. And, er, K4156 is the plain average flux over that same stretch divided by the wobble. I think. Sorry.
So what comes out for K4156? 37.6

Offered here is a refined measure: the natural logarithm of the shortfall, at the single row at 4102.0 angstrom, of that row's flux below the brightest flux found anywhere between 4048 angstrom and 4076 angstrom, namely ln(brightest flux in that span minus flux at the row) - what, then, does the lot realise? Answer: 1.4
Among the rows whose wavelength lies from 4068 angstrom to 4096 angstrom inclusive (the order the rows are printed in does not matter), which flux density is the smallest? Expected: 19.66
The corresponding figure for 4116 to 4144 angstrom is 20.31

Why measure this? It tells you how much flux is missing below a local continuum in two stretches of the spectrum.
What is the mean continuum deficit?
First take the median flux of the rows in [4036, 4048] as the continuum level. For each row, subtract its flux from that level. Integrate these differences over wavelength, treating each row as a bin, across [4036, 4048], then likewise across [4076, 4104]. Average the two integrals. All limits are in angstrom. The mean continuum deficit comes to -18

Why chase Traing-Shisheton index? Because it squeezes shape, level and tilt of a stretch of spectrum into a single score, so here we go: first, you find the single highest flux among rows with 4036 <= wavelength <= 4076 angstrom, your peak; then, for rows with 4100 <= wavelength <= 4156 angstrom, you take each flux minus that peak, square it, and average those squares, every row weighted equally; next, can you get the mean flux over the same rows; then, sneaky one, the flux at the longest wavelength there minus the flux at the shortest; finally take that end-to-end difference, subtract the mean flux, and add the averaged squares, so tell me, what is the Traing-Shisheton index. -13.2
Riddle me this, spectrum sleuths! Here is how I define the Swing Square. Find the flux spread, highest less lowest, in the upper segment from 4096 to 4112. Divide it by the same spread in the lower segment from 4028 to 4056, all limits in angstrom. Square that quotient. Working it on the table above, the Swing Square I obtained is 1.6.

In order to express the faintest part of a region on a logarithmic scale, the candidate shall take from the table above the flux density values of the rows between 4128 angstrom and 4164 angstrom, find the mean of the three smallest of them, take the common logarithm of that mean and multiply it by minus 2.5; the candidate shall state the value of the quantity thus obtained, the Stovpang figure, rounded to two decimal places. -3.27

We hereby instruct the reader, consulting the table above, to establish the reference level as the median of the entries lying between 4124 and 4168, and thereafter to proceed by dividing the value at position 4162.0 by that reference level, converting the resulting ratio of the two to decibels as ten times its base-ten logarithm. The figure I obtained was 0.05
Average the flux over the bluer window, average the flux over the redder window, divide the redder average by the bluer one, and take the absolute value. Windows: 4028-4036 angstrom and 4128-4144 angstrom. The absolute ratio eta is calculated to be 1.05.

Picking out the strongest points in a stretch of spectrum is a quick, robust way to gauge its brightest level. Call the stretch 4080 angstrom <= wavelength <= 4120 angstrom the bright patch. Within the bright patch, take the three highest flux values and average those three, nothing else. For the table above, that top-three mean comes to 23.3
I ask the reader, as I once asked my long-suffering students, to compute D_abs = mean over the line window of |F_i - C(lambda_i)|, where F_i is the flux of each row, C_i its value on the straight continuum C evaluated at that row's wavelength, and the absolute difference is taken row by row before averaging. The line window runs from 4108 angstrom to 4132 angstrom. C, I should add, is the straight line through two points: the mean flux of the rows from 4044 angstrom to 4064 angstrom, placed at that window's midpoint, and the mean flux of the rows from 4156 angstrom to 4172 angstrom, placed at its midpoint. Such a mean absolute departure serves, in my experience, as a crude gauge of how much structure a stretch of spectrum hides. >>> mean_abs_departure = 1.3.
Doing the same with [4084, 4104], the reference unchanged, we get 2.2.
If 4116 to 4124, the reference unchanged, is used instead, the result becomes 1.4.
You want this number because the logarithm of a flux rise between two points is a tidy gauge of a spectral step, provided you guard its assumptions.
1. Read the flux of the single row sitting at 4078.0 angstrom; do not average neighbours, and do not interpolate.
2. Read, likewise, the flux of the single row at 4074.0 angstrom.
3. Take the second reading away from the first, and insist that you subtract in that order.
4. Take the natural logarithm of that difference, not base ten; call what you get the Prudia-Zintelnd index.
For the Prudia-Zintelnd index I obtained 1.2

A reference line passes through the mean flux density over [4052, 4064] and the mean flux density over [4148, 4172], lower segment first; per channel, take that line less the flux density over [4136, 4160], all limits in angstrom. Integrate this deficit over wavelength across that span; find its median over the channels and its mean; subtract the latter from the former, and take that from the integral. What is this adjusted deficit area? -1.4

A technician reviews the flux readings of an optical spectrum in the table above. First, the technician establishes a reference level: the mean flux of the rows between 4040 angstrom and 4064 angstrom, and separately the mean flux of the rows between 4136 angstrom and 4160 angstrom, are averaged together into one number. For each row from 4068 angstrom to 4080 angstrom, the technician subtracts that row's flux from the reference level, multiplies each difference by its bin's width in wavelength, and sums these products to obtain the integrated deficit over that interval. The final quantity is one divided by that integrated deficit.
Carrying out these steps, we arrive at -0.27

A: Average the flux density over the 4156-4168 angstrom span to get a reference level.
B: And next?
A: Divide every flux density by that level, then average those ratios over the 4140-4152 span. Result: 0.99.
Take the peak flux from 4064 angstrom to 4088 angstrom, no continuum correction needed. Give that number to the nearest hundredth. 23.10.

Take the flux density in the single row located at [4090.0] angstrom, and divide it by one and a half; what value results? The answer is 14.9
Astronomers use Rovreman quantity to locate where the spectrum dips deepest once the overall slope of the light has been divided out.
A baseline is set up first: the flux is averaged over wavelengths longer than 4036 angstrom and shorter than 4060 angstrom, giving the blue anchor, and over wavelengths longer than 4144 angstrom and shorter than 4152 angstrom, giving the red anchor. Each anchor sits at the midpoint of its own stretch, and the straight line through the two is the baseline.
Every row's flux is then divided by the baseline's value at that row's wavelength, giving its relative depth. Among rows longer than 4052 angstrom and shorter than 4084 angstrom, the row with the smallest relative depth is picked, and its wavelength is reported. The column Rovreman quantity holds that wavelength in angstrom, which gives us 4066.0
